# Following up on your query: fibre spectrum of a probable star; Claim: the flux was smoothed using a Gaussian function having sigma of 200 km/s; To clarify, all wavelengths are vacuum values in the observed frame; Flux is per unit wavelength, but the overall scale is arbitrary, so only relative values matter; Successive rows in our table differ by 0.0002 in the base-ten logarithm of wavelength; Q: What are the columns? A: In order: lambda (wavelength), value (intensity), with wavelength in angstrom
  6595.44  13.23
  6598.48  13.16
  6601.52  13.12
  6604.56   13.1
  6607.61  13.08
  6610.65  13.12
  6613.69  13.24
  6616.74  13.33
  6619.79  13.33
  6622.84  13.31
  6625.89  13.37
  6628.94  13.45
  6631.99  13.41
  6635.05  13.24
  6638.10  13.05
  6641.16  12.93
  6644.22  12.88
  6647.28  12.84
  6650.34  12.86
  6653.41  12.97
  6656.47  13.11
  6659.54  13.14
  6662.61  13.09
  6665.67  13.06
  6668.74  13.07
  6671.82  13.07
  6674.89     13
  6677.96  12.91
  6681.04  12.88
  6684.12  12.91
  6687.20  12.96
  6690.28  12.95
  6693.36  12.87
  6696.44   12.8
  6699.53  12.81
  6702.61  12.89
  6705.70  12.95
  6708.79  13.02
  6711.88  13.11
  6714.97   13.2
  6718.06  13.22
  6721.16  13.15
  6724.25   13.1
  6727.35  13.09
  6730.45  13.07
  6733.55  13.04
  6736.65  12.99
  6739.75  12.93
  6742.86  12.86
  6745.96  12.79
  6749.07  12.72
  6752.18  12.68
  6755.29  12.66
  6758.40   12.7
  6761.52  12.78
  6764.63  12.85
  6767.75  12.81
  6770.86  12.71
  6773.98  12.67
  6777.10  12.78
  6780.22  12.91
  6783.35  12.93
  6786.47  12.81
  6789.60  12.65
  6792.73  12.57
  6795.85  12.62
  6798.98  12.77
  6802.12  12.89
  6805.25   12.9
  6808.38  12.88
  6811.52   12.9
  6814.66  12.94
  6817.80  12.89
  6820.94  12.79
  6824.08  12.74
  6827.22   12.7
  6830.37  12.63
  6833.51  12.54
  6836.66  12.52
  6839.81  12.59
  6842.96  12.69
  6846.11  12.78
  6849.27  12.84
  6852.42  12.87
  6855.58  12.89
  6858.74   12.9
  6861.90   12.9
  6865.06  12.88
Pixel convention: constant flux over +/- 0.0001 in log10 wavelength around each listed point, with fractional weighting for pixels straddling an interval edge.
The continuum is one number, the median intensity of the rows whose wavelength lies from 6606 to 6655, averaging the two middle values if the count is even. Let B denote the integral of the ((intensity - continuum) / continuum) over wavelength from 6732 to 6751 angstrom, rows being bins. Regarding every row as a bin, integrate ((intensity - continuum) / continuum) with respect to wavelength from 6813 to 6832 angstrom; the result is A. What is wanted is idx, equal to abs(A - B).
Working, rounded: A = -0.6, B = -0.43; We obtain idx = 0.15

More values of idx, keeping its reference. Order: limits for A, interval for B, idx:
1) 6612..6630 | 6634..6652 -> 0.51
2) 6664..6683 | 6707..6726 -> 0.19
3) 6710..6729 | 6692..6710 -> 0.34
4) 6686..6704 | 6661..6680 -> 0.20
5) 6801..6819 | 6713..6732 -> 0.32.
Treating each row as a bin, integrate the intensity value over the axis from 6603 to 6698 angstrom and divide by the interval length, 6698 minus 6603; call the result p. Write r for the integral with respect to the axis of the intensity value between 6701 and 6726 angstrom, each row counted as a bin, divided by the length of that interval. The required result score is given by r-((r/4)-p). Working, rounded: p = 13.1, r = 13.1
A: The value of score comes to 22.9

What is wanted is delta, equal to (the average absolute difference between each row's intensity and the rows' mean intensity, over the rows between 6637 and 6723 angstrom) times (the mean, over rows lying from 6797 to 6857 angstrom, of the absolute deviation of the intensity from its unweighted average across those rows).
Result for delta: 0.011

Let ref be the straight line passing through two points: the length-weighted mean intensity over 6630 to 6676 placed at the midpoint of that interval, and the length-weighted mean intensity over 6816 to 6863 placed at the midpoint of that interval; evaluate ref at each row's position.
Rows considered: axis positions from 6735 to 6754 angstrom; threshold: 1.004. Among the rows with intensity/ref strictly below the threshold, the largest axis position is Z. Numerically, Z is 6752.18 angstrom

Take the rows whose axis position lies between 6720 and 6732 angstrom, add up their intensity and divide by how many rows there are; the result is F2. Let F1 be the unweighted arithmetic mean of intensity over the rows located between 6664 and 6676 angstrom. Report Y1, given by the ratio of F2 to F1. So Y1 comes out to 1.00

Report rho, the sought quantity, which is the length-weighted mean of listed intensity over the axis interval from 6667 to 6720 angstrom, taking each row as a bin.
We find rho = 12.98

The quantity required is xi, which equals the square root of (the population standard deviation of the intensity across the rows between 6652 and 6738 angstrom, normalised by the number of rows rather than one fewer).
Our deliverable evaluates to 0.331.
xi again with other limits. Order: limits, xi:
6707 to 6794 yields 0.428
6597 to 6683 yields 0.412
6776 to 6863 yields 0.360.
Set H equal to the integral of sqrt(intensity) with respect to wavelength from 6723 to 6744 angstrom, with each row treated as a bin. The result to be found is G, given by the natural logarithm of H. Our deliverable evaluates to 4.3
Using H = 76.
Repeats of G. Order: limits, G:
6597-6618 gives 4.3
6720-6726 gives 3.1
